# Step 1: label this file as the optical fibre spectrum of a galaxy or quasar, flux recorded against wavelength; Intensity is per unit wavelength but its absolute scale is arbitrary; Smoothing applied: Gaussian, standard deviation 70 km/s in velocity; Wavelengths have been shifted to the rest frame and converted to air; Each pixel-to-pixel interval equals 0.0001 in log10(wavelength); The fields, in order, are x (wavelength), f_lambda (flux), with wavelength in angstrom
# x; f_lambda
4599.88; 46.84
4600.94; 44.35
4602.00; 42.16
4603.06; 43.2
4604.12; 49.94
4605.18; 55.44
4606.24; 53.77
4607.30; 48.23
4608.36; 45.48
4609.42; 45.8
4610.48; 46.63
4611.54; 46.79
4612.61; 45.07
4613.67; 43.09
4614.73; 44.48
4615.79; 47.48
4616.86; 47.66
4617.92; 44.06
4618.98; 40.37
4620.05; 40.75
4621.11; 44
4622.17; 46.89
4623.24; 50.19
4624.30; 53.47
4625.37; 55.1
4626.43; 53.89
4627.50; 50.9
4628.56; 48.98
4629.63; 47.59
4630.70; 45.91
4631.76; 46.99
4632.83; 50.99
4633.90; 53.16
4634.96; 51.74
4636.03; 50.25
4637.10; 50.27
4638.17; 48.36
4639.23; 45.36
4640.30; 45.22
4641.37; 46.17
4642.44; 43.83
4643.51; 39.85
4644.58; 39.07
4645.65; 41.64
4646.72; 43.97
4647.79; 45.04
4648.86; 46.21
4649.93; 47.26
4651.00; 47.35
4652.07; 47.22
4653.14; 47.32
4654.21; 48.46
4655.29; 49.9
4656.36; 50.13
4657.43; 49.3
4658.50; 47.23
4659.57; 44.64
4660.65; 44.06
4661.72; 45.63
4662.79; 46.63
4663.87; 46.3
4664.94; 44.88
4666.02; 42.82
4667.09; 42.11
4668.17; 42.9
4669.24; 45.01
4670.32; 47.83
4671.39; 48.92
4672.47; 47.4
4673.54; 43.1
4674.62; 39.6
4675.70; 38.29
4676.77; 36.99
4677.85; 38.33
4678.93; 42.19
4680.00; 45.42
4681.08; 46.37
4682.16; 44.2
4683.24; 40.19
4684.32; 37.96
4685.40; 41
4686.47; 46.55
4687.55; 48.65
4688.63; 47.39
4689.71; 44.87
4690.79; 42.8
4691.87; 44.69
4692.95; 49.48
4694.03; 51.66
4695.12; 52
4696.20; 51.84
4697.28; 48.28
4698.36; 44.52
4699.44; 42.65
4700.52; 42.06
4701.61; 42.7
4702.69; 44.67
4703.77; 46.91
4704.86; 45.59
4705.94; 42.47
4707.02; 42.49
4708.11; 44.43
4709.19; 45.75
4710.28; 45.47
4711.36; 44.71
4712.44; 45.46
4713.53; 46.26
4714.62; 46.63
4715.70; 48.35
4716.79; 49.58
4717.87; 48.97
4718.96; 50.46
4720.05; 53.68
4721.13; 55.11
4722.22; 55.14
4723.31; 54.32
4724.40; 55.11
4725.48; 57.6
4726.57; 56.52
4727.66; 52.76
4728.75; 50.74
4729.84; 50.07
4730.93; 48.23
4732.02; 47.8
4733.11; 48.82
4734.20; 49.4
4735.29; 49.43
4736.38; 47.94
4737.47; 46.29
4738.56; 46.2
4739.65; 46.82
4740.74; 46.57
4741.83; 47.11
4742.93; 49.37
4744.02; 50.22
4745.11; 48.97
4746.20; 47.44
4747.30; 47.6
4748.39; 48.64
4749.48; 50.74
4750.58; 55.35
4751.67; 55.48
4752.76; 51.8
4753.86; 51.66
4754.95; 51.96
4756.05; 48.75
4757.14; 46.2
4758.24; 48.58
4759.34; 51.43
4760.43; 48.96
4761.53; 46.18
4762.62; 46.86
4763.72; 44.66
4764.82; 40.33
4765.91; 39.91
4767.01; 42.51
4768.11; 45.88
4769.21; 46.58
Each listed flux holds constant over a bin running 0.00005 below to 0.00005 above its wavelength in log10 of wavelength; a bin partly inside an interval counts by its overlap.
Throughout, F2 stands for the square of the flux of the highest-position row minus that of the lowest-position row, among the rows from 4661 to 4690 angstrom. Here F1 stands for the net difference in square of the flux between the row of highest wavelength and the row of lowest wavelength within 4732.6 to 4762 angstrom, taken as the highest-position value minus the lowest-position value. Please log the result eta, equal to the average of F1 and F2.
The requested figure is -160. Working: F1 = -251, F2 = -69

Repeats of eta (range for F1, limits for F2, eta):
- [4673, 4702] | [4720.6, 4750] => -248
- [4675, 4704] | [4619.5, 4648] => 551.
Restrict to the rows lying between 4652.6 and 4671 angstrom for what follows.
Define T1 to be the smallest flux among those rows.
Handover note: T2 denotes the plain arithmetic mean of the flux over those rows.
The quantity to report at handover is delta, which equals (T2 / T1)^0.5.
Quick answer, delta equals 1.05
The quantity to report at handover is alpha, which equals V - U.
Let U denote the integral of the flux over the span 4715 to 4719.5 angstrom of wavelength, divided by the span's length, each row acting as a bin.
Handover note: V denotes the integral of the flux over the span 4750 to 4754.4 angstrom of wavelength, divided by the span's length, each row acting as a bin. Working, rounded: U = 49.3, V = 54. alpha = 4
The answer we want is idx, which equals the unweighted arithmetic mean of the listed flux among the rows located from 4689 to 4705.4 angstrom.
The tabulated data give 46.3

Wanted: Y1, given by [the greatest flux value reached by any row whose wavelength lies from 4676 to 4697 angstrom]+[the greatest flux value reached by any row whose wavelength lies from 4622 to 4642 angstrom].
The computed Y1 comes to 107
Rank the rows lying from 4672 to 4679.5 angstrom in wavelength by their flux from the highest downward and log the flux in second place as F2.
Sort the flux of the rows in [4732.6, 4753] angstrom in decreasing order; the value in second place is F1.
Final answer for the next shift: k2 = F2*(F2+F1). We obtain 4243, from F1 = 55.35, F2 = 43.1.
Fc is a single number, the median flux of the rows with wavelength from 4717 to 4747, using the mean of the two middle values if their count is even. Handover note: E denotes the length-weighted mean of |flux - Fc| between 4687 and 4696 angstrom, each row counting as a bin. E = 2.9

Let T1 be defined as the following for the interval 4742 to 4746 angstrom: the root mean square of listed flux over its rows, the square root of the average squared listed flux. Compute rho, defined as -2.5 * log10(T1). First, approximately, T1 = 49.5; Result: -4.24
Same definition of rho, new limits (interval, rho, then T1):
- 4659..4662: -4.13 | 44.8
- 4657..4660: -4.18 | 47.1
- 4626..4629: -4.28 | 51.3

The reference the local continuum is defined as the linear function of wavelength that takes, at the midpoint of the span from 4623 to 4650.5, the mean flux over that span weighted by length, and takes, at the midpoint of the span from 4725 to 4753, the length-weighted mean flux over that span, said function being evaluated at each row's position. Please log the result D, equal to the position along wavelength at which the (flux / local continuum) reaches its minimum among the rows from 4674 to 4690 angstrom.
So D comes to 4676.77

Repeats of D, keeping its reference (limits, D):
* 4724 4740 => 4738.56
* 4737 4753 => 4738.56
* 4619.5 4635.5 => 4620.05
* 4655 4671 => 4667.09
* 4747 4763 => 4761.53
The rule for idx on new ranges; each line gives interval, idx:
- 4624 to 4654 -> 47.6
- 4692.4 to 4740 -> 48.5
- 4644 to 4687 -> 44.5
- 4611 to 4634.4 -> 47.6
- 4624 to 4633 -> 50.4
